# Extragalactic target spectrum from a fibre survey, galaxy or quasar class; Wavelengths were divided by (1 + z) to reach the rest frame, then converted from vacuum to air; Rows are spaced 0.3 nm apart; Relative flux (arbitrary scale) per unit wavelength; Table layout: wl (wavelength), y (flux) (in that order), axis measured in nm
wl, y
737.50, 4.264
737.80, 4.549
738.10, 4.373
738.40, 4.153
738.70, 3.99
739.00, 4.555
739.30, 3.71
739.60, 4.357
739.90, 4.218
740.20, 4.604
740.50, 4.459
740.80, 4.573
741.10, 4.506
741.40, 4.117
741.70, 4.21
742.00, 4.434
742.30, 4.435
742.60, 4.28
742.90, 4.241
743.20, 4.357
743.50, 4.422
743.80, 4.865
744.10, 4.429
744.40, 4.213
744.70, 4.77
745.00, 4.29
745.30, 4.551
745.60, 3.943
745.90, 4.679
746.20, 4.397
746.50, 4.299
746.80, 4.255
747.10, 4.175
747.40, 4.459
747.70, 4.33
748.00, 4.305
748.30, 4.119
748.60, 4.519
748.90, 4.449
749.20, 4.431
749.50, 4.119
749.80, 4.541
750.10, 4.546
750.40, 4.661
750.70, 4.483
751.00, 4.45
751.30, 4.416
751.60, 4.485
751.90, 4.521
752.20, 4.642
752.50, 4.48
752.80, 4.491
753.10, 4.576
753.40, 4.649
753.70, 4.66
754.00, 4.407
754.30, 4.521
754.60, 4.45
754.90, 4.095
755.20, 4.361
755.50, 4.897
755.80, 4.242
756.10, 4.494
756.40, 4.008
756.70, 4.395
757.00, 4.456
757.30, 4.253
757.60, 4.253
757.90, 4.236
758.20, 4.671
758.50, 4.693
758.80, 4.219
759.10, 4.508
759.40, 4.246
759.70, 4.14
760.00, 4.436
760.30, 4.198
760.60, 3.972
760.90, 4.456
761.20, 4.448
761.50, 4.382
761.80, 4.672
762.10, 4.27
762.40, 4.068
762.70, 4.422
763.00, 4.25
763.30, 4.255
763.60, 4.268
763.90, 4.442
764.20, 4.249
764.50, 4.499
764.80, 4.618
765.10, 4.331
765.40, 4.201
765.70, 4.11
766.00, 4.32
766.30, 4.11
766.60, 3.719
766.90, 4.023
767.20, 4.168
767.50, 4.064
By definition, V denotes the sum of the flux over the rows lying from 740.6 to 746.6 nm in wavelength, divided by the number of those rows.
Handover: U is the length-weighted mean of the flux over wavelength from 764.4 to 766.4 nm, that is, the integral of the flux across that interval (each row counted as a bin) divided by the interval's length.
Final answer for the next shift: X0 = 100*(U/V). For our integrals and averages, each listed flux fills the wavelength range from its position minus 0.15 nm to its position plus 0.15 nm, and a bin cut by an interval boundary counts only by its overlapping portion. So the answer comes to 98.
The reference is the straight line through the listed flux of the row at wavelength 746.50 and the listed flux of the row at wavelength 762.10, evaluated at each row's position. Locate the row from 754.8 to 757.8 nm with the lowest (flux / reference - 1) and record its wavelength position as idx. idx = 756.40 nm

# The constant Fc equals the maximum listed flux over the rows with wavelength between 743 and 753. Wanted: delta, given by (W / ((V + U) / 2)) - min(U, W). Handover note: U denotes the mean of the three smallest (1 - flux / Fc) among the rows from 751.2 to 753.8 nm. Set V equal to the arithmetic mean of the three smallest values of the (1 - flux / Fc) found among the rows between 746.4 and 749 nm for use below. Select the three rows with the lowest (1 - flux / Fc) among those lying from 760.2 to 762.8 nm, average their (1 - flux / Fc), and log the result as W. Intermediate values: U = 0.044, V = 0.0800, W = 0.070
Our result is 1.1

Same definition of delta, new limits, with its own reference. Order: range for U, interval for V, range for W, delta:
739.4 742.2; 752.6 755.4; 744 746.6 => 0.7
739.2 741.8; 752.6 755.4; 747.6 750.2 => 1.2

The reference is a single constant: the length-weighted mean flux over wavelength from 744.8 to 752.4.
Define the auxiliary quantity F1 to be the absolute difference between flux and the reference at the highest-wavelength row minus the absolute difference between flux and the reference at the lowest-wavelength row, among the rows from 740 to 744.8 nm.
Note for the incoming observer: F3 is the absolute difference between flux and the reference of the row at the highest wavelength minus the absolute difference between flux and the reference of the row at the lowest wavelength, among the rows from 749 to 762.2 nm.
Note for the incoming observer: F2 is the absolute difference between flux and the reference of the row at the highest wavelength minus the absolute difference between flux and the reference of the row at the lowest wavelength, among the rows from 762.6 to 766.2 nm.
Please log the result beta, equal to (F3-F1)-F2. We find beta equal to -0.1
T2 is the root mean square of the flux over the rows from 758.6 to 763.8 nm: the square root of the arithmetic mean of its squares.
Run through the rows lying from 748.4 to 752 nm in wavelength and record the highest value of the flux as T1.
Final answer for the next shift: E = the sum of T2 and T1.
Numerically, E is 8.97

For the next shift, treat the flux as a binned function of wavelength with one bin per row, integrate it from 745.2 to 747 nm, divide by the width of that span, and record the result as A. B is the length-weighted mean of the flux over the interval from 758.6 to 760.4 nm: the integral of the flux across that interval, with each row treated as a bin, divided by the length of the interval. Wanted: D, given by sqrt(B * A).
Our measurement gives 4.32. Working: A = 4.34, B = 4.30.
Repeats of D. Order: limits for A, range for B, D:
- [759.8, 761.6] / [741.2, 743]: 4.30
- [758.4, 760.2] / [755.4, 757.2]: 4.38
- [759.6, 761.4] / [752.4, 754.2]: 4.41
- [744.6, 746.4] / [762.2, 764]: 4.35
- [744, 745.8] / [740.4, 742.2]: 4.38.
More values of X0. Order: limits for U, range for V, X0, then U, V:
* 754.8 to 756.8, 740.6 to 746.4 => 99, 4.36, 4.41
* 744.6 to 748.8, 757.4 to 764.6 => 100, 4.36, 4.34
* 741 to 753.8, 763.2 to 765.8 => 102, 4.42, 4.33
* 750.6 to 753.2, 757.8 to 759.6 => 102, 4.50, 4.43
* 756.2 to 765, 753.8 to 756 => 98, 4.35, 4.42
